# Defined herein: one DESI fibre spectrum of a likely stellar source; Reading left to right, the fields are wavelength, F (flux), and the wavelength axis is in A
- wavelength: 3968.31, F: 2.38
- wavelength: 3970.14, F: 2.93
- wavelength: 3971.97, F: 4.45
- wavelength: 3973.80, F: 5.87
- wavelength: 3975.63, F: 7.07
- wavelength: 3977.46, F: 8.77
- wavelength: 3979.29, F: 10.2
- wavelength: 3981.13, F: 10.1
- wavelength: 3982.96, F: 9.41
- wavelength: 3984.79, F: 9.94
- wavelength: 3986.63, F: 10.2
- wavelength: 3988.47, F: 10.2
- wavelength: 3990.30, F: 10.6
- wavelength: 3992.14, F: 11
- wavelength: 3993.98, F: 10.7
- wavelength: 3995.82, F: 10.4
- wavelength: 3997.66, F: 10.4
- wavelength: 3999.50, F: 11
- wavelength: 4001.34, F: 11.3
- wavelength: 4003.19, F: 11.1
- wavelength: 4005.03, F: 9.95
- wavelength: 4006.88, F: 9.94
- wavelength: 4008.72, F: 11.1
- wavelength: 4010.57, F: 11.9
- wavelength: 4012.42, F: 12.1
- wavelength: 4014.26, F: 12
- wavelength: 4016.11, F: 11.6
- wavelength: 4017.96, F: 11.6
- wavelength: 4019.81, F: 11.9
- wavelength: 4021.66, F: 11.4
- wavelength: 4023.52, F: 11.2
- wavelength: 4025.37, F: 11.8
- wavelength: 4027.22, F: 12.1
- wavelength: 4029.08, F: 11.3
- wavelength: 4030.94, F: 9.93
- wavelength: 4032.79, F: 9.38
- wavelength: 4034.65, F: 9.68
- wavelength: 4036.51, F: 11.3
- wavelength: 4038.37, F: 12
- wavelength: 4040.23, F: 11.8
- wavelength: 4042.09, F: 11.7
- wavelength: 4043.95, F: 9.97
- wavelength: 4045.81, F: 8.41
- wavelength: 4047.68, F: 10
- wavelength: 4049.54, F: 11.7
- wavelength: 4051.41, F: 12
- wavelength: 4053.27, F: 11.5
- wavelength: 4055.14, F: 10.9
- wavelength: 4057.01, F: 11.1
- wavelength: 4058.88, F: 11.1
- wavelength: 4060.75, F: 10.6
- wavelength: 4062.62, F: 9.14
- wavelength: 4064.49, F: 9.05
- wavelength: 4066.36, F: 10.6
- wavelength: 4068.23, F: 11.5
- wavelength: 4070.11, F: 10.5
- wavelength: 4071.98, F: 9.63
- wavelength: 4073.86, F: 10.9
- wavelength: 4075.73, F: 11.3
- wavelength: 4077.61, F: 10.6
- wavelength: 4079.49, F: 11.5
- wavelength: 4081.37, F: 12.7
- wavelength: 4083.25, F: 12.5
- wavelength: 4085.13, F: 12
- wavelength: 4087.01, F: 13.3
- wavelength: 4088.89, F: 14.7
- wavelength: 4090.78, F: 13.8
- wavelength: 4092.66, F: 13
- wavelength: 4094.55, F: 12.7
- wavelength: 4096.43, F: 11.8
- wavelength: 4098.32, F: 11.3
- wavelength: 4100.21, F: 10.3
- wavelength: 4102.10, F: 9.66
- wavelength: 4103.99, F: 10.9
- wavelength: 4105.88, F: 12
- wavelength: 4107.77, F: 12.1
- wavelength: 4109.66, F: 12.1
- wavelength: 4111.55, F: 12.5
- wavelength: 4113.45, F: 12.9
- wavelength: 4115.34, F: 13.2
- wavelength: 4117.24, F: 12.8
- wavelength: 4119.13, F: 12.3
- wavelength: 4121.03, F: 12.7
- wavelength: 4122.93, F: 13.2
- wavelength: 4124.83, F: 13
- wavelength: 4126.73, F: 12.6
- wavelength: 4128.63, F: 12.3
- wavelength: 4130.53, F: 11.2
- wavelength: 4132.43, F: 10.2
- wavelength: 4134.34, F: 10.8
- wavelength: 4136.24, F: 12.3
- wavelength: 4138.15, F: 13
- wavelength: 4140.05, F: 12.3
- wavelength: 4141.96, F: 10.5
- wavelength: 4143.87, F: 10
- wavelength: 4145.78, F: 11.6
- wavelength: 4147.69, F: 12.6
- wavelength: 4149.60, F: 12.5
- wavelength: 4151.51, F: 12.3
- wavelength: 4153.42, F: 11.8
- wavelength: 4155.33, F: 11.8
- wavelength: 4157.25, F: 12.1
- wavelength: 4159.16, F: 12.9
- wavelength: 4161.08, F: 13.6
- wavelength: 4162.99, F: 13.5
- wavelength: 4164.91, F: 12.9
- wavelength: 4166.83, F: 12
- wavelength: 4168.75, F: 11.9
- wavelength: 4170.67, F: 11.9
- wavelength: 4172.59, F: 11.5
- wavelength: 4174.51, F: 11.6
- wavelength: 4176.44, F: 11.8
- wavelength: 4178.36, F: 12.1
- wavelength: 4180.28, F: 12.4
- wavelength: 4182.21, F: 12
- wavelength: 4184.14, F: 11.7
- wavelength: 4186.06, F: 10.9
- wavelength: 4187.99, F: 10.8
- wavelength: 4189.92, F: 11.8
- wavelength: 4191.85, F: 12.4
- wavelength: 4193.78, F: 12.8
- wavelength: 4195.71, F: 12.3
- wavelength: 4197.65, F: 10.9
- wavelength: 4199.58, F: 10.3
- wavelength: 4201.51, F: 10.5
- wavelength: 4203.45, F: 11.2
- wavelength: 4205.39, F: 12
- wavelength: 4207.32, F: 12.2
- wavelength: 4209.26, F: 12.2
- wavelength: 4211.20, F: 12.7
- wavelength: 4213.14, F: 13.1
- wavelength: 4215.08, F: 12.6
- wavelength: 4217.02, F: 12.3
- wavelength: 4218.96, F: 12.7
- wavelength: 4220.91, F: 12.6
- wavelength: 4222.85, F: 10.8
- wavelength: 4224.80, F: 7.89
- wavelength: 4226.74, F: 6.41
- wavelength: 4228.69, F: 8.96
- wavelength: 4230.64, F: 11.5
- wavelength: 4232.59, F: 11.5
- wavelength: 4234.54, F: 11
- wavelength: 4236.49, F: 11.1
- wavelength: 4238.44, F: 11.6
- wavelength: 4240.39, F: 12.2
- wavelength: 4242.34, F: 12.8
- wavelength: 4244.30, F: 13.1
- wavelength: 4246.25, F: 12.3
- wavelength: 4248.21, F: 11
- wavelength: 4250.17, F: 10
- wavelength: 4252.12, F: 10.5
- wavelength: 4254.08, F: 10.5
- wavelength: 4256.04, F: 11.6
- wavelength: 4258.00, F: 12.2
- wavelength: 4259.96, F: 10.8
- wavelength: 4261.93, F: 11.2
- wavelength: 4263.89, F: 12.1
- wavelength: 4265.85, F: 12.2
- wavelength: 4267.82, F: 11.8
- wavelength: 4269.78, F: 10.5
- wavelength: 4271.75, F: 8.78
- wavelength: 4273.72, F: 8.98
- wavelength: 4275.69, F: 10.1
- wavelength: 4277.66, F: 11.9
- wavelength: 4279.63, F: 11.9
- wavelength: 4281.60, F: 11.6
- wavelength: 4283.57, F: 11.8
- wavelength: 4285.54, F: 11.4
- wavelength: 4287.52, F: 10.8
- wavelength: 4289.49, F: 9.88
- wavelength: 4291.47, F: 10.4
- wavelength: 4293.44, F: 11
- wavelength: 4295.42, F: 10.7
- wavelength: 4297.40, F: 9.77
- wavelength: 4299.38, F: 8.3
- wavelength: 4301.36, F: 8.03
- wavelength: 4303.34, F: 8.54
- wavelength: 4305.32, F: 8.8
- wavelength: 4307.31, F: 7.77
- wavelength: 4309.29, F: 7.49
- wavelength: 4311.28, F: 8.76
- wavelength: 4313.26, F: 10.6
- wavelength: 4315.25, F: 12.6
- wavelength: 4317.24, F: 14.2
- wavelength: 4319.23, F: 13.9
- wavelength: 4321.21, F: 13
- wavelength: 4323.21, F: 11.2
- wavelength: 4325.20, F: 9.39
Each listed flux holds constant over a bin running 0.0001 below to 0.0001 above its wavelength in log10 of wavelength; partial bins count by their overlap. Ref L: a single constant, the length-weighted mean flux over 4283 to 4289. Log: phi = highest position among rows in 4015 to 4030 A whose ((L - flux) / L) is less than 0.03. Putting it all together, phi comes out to 4029.08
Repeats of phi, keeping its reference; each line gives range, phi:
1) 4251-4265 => 4263.89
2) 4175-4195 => 4193.78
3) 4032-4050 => 4049.54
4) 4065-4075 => 4073.86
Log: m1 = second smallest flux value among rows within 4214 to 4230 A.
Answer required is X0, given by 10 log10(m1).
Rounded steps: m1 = 7.89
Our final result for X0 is 9.0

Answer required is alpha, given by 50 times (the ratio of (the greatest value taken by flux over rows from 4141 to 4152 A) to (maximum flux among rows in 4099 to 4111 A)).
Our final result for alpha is 52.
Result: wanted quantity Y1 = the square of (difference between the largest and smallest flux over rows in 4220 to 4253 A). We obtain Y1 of 45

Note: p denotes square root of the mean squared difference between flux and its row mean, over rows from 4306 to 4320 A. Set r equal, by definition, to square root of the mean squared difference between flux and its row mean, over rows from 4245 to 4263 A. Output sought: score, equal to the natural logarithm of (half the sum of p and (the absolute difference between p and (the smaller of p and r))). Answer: 0.8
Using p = 2.64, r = 0.74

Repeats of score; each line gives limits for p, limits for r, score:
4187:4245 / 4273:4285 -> -0.1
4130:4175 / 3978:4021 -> -0.6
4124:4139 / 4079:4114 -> -0.7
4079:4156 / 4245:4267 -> -0.4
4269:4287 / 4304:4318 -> -0.5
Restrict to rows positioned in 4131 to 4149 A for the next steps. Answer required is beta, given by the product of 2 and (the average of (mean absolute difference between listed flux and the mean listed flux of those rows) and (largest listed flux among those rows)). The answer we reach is 14.0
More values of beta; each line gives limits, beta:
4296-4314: 11.3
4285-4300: 12.1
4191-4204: 13.7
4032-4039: 13.1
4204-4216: 13.4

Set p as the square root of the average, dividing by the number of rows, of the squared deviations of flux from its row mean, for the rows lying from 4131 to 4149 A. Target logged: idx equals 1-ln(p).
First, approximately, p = 1.1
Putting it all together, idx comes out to 0.9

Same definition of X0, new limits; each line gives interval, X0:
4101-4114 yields 10.4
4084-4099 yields 10.7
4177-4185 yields 10.8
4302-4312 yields 8.9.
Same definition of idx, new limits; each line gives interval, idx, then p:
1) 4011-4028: 2.2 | 0.3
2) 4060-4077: 1.2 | 0.8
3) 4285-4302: 0.9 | 1.1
